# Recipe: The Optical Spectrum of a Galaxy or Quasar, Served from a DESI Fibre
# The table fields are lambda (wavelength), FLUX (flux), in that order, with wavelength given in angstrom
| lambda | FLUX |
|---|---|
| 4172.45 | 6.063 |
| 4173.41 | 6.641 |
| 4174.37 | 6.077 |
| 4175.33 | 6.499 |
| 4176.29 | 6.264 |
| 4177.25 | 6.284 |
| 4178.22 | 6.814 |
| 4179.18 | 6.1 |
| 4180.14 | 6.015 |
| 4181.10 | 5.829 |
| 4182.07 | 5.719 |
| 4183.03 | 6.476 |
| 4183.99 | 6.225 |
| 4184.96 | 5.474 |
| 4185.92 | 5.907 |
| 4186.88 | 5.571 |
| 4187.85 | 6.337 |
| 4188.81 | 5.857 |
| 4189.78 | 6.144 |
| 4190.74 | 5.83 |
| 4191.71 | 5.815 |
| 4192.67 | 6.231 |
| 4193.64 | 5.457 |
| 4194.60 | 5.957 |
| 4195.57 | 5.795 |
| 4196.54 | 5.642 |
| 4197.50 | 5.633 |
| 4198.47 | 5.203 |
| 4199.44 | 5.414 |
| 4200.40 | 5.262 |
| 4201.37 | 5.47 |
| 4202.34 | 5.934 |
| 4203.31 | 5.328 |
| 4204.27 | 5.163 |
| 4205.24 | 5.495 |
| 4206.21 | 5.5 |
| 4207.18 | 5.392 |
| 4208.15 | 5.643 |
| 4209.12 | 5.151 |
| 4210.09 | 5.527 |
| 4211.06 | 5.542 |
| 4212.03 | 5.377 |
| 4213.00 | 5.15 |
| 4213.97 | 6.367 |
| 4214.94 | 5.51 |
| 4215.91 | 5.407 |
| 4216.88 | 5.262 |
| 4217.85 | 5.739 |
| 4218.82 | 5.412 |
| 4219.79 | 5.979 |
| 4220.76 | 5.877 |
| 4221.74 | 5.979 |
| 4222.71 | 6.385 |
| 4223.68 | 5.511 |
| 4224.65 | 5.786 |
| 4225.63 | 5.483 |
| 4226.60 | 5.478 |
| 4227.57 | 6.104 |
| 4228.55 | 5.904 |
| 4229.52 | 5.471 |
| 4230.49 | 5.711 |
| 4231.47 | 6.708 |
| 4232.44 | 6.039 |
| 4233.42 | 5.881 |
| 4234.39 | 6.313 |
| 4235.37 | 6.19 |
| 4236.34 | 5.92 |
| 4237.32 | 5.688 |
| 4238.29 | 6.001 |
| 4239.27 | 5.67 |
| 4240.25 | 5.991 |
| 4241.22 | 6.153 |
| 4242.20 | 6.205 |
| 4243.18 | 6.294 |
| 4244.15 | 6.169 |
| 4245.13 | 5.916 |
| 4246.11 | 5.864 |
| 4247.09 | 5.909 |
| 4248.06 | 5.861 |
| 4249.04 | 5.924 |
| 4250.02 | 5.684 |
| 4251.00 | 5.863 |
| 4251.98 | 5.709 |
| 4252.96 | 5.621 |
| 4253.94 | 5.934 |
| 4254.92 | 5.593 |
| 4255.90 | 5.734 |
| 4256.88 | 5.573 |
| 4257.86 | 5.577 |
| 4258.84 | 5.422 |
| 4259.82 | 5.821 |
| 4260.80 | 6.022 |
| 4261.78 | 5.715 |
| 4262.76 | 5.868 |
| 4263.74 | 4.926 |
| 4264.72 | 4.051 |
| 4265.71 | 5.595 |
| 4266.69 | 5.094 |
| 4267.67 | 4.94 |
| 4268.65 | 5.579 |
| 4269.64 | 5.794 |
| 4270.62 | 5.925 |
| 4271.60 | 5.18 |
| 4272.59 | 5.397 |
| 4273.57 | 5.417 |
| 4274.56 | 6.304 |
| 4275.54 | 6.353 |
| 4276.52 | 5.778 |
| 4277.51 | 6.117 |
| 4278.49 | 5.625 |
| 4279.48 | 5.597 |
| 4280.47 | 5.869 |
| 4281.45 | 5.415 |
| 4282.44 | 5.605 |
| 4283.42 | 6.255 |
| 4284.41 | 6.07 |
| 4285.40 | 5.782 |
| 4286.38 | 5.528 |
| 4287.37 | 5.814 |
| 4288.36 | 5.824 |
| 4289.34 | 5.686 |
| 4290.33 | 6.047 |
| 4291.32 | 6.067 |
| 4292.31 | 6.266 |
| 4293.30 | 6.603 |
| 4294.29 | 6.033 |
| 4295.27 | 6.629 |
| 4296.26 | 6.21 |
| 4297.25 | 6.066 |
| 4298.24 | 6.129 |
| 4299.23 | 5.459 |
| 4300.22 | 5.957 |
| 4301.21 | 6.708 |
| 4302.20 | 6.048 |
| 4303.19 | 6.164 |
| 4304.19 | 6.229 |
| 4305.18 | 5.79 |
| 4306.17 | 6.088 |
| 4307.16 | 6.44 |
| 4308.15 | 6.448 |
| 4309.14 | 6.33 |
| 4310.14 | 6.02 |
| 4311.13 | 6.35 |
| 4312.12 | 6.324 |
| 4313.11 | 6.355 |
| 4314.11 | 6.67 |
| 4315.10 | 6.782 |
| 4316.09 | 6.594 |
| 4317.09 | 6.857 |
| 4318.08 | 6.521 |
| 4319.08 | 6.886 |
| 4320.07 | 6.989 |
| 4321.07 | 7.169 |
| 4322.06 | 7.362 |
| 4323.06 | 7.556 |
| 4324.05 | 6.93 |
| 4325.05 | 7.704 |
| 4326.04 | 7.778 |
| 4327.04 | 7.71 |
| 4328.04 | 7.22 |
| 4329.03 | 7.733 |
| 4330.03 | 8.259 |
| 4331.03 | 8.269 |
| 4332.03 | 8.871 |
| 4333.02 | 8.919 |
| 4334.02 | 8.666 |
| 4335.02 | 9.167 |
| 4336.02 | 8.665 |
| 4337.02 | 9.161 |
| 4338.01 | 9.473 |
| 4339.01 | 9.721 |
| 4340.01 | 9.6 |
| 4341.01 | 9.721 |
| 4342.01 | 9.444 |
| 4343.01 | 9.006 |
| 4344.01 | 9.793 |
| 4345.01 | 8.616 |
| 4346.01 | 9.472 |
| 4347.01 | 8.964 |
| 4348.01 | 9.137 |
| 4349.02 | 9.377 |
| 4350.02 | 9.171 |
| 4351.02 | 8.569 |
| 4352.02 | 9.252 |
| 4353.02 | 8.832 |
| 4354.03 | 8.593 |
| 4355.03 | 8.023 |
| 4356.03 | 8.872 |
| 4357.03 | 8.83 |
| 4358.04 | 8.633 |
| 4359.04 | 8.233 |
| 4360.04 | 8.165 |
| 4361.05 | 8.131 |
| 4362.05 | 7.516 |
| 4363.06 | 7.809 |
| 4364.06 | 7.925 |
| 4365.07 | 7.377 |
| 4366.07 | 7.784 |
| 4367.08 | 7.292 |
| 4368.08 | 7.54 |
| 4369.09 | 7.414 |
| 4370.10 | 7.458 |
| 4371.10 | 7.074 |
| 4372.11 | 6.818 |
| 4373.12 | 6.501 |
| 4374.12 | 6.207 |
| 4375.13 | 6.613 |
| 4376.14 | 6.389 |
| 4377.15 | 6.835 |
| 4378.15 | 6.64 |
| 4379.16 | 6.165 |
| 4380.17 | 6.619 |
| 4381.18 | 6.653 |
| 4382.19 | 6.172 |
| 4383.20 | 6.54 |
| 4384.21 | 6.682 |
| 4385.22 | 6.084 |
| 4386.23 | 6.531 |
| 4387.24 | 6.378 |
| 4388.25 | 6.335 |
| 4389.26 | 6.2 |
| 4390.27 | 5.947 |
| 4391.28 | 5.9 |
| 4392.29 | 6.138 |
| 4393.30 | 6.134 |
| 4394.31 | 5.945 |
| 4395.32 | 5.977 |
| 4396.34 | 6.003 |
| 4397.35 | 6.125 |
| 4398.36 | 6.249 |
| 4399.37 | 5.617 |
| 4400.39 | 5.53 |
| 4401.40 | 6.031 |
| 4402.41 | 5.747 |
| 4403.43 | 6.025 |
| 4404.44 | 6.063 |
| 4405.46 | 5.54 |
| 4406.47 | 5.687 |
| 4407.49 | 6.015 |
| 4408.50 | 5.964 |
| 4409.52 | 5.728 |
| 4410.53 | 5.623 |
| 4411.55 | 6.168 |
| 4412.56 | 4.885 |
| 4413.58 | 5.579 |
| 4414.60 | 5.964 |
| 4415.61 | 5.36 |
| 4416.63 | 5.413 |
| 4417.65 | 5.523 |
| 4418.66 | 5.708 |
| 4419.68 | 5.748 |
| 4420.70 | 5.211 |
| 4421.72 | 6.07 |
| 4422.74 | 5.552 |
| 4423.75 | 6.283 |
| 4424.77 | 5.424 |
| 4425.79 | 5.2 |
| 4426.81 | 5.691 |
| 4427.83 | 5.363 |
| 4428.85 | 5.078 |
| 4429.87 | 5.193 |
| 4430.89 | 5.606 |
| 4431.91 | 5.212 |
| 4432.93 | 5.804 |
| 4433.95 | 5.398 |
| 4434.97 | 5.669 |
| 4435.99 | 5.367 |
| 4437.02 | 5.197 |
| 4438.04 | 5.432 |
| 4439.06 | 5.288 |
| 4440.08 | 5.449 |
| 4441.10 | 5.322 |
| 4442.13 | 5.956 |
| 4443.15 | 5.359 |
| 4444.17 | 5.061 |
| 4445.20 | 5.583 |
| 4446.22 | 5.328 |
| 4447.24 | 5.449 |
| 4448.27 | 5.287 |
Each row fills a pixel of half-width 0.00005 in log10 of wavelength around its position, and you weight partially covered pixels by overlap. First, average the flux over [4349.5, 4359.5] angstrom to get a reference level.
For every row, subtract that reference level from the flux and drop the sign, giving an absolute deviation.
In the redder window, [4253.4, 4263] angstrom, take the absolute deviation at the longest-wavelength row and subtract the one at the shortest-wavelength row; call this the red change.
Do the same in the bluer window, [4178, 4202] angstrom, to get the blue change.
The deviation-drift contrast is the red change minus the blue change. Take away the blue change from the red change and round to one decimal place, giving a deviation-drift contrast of -1.3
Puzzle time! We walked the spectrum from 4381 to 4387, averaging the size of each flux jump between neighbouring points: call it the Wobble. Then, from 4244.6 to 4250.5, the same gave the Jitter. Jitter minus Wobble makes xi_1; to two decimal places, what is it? -0.32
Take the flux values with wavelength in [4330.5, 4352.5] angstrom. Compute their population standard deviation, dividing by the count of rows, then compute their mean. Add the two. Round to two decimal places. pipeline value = 9.55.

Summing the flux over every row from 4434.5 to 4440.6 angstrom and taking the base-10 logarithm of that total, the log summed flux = 1.51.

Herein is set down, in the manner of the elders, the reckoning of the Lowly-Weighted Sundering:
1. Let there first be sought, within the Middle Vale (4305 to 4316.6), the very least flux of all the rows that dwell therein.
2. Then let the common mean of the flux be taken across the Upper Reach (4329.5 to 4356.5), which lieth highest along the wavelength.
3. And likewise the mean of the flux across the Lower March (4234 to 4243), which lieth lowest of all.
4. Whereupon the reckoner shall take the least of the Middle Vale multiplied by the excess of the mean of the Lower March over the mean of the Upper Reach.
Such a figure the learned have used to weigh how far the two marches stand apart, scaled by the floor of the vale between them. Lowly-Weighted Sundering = -17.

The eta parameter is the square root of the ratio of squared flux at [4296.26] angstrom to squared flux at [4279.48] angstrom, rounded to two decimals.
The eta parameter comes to 1.11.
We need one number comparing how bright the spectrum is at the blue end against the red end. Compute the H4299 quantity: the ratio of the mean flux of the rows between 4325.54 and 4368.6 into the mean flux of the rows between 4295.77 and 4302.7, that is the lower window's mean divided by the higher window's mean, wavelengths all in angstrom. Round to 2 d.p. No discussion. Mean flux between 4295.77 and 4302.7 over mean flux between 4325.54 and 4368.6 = 0.71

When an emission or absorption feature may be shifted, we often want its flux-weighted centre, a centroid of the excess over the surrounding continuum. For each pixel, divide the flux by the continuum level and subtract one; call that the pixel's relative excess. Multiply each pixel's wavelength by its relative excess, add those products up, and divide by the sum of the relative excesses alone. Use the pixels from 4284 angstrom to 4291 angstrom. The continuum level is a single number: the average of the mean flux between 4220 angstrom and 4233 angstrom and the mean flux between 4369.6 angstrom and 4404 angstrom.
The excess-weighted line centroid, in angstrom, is 4287.4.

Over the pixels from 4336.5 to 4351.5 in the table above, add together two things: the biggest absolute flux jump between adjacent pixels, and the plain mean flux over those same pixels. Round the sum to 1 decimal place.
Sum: 10.5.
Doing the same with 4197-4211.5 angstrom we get 6.0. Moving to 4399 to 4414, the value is 7.0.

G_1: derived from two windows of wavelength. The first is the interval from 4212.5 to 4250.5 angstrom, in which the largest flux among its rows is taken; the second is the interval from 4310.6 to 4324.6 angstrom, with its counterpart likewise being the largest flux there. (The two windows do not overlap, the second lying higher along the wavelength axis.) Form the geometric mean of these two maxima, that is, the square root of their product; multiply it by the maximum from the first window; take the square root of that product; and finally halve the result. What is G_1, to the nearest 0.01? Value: 3.46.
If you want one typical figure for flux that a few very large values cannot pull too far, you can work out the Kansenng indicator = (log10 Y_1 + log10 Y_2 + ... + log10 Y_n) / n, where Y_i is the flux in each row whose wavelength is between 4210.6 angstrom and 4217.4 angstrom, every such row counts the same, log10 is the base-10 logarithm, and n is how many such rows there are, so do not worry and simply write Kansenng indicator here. 0.741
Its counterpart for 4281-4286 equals 0.765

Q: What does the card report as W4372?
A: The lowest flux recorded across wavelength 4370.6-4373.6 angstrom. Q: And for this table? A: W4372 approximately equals 6.501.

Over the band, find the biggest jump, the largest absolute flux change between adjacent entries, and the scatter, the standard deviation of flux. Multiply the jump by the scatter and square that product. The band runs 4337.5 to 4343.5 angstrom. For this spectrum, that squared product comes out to 0.01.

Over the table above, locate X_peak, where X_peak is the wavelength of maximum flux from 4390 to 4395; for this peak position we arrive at 4392.29 angstrom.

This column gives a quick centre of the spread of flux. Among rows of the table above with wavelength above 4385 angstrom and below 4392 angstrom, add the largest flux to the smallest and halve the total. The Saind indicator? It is 6.22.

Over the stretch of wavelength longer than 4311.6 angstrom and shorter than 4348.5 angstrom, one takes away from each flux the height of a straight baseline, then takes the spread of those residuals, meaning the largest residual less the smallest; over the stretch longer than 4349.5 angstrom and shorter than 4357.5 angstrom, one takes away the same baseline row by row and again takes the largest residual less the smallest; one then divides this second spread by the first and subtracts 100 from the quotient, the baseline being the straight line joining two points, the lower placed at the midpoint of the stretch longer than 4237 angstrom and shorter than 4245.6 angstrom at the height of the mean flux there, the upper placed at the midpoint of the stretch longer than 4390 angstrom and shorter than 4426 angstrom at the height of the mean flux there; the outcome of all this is -99.7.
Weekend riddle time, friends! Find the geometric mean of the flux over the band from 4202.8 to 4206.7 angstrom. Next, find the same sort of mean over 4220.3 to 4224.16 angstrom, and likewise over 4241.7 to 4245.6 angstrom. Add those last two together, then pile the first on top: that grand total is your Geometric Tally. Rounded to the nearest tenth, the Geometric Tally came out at 17.4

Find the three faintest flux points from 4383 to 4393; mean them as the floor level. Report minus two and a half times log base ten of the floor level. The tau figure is -1.94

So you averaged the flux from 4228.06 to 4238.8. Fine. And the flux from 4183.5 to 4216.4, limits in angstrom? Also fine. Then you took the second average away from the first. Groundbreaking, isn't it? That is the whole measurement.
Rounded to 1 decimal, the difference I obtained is 0.3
